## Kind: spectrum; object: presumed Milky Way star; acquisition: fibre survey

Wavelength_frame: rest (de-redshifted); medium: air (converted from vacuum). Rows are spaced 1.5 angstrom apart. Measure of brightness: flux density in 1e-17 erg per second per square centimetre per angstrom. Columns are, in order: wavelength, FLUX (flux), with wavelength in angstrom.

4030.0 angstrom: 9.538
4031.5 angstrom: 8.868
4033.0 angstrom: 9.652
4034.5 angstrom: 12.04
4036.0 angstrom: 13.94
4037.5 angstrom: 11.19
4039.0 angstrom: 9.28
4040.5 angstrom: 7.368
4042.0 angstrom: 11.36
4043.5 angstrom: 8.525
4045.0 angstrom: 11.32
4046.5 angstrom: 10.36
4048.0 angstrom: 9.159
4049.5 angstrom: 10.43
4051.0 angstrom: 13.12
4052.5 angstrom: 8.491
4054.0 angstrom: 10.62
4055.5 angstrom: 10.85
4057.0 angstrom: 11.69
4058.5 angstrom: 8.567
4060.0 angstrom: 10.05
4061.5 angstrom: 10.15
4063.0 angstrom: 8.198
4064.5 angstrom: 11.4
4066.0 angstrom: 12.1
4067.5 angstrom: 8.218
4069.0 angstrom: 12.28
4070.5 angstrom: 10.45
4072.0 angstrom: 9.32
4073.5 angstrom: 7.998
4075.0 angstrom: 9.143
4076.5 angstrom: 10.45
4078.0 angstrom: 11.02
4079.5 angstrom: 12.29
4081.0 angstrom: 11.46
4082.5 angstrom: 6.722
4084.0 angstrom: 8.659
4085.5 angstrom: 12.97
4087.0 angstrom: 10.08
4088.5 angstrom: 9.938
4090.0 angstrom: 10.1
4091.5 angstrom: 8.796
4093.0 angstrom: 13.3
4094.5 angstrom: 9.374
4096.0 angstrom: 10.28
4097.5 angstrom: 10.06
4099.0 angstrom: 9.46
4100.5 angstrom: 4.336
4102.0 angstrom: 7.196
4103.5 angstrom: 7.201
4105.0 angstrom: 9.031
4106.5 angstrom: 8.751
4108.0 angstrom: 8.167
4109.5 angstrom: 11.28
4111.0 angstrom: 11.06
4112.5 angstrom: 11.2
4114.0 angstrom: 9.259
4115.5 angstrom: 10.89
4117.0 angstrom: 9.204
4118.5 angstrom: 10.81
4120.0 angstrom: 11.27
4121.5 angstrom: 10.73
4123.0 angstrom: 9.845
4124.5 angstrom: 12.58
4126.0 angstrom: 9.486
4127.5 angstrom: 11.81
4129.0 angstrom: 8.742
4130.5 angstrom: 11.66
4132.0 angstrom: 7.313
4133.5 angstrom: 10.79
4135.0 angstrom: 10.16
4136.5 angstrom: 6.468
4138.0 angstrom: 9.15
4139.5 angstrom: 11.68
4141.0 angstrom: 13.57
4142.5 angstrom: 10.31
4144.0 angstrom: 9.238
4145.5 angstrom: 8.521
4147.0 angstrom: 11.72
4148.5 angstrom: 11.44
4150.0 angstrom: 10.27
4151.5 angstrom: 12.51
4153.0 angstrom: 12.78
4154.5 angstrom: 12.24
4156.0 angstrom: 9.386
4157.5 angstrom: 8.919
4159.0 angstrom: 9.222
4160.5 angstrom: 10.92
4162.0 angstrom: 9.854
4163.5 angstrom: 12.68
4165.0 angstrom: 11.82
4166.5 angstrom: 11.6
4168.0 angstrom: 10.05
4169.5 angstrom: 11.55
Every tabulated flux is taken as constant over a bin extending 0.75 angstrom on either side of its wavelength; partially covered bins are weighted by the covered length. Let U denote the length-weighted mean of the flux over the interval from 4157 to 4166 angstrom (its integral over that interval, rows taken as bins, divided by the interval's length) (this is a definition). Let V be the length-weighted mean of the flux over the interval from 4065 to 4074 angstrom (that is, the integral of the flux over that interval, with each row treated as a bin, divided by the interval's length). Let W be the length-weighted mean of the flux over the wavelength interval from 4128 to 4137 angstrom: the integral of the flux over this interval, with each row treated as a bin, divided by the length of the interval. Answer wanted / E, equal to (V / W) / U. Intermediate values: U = 10.6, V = 10.16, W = 9.3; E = 0.102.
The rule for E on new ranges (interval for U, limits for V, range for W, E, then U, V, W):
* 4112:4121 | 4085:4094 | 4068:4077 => 0.105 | 10.4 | 10.76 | 9.9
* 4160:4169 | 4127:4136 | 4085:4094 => 0.083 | 11.2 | 9.93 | 10.8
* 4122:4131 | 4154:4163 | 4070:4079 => 0.097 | 10.7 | 10.10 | 9.8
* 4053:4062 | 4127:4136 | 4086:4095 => 0.093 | 10.3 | 9.93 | 10.4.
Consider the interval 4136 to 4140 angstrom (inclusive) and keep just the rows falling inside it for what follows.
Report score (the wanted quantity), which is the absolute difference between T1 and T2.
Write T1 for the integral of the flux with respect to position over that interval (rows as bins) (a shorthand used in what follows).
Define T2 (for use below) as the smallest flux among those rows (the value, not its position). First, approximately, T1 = 36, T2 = 6.468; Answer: 30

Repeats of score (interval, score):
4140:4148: 77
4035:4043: 77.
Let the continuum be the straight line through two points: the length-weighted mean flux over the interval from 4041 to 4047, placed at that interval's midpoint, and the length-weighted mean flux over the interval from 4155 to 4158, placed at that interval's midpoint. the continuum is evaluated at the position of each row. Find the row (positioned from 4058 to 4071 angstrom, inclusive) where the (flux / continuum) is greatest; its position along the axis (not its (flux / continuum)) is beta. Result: 4069.0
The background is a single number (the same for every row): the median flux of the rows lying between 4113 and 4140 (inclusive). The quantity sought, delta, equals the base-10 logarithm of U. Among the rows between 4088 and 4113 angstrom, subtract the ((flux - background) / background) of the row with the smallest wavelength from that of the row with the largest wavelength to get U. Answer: -0.9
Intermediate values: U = 0.12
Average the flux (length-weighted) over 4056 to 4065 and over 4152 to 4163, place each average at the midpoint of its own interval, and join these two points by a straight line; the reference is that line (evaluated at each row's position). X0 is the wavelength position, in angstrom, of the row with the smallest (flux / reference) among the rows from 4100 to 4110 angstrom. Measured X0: 4100.5 angstrom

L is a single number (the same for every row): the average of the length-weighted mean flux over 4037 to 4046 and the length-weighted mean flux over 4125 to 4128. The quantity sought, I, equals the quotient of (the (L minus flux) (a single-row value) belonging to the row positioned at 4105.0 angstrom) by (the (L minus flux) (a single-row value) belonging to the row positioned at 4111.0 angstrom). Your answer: -1.6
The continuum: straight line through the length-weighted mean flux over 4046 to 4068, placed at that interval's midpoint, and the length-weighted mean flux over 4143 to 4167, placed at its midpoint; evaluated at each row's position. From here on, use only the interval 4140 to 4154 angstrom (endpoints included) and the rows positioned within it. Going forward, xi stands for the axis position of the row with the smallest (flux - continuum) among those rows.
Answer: 4145.5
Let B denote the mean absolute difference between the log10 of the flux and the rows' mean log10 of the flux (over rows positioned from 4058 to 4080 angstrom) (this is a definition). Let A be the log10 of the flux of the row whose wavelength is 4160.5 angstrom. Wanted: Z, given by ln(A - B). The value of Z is -0.02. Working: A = 1.04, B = 0.0541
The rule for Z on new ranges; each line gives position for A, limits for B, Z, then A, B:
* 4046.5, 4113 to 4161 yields -0.04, 1.02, 0.0560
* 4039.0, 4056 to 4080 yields -0.09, 0.97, 0.0542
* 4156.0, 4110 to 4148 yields -0.09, 0.97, 0.0559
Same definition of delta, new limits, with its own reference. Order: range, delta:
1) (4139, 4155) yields -1.3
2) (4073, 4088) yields -0.7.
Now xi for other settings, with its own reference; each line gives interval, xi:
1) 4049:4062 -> 4052.5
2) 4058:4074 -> 4073.5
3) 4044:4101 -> 4100.5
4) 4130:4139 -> 4136.5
